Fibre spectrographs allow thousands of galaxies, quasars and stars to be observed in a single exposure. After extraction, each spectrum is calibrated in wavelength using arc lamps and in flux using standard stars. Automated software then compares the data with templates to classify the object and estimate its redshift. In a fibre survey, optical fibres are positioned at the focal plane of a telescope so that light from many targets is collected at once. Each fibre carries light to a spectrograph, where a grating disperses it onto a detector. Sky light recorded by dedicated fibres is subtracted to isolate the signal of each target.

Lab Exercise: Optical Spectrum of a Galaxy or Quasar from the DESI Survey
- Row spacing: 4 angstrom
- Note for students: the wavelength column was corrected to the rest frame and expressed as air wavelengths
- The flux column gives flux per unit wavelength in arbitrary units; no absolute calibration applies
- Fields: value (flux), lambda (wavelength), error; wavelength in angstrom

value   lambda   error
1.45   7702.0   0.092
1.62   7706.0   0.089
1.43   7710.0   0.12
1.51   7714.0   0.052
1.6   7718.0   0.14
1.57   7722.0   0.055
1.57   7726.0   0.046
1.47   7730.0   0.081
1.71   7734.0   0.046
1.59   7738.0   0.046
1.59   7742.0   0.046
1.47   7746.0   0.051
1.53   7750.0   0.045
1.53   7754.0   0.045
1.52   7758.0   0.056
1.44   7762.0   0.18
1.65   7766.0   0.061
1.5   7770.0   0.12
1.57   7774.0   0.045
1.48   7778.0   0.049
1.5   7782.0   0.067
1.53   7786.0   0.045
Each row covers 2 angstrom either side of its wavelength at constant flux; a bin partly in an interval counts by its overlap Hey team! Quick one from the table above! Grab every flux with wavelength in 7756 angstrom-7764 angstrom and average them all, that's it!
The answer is 1.48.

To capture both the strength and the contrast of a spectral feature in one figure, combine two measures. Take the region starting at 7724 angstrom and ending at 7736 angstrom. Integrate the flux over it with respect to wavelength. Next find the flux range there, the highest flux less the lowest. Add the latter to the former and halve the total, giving 9.6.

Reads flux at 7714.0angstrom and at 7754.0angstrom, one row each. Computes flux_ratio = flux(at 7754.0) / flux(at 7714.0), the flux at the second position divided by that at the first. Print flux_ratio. 1.01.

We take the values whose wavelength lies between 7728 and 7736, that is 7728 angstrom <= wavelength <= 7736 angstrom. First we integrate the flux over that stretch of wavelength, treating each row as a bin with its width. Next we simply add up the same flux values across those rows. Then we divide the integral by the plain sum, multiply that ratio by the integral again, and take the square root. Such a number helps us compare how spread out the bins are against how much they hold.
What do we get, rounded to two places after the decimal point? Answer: 7.13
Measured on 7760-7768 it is 7.03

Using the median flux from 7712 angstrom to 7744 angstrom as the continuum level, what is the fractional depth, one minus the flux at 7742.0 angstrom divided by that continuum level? -0.01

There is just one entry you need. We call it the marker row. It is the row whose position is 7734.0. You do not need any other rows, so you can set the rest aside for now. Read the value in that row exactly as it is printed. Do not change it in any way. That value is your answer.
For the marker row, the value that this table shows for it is 1.71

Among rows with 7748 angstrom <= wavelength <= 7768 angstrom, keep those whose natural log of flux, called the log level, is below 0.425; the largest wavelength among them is 7762.0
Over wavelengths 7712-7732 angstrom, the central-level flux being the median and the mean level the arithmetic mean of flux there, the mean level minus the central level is -0.026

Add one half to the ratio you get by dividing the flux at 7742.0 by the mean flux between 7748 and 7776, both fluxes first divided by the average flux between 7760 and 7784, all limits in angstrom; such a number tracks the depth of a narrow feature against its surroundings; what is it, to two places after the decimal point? 1.54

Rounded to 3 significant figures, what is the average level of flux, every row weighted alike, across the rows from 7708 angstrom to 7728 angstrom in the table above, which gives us 1.54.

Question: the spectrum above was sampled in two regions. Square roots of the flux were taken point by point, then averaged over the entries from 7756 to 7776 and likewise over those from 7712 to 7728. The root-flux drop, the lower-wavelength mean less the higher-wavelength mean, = 0.011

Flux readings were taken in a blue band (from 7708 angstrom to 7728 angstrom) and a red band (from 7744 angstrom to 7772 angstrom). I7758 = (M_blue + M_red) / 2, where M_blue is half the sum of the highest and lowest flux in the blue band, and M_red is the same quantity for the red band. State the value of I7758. 1.53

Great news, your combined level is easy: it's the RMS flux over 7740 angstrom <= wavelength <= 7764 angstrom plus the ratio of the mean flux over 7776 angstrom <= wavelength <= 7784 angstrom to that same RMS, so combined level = 2.50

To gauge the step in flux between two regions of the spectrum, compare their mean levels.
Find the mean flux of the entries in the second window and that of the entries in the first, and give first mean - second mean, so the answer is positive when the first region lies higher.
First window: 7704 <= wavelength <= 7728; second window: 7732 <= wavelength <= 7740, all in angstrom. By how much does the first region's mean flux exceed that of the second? -0.10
